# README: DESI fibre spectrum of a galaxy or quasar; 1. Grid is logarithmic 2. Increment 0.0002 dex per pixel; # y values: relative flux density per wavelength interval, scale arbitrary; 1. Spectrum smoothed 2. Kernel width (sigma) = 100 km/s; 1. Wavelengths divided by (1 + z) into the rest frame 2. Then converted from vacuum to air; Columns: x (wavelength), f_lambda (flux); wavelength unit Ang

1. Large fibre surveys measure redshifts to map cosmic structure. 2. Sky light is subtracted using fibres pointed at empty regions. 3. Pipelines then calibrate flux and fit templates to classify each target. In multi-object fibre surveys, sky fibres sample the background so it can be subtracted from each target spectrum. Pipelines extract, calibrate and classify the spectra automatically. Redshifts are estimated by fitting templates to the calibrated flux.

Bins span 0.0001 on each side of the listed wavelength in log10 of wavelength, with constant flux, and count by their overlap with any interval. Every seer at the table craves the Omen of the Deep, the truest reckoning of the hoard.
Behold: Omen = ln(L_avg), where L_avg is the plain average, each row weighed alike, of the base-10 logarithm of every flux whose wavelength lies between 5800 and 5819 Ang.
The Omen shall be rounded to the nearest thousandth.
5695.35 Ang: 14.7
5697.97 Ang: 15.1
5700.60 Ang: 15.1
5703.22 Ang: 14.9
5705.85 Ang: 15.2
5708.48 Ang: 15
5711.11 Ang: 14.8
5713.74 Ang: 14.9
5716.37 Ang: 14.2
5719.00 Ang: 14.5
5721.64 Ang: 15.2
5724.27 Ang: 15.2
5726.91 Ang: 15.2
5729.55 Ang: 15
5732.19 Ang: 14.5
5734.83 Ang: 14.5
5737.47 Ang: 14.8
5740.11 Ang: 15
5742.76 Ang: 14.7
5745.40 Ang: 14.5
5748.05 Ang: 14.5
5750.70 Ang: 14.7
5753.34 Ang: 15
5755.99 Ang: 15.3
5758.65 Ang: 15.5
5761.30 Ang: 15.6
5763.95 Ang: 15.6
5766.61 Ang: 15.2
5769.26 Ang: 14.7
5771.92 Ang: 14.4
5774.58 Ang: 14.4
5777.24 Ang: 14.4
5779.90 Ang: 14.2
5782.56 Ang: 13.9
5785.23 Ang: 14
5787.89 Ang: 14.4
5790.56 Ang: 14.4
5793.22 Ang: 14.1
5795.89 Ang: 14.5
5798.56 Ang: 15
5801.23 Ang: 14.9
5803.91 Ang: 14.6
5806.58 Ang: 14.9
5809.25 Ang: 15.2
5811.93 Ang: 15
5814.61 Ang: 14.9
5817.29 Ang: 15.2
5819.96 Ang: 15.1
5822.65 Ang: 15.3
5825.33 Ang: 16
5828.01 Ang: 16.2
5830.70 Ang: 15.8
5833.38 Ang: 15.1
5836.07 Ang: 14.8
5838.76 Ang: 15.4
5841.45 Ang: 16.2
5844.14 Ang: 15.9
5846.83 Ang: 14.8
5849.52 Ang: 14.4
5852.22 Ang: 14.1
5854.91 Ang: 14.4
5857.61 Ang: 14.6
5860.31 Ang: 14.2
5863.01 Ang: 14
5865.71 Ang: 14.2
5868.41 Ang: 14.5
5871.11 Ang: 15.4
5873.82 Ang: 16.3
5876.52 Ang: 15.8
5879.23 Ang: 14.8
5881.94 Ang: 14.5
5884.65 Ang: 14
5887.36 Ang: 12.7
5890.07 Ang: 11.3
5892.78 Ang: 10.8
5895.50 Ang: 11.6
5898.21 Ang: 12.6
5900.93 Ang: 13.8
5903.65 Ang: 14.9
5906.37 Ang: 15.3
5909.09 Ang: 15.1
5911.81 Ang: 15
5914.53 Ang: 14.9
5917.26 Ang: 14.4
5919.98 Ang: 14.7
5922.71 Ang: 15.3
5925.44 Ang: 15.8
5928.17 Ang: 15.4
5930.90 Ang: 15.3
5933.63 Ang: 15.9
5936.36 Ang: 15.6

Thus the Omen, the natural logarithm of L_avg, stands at 0.161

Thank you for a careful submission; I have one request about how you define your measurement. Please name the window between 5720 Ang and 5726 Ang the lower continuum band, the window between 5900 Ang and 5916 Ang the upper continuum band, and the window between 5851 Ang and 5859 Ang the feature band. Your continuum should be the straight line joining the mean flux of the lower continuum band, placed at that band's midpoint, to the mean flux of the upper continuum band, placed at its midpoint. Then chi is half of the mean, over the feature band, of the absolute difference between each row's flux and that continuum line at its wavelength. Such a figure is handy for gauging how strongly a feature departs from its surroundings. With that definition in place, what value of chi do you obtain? 0.29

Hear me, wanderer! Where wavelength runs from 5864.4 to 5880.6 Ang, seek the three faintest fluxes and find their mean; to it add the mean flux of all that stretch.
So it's 29.7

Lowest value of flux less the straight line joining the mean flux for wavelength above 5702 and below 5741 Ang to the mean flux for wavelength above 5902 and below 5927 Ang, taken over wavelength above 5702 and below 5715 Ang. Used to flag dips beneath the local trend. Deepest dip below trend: 0.0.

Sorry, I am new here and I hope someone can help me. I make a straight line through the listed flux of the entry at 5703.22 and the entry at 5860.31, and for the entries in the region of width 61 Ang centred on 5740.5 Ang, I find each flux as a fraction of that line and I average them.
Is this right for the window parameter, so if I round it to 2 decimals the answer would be 1.01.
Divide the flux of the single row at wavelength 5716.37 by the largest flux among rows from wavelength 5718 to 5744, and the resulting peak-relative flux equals 0.934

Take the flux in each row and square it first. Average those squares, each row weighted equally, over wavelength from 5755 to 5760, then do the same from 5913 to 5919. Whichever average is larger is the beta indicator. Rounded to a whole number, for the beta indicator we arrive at 237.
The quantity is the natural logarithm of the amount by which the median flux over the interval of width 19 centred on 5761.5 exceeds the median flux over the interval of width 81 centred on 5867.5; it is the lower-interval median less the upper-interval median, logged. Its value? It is -0.29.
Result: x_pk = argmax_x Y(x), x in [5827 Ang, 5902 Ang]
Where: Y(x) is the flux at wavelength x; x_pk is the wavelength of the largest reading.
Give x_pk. 5873.82 Ang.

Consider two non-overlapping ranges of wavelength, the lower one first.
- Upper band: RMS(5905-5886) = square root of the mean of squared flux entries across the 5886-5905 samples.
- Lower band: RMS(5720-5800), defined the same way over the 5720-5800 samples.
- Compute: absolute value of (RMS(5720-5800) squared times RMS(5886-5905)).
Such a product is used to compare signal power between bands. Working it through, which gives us 2743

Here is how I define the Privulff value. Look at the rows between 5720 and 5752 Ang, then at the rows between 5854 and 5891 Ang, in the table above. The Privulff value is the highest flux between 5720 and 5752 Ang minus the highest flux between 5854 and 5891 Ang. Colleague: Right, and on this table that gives -1.10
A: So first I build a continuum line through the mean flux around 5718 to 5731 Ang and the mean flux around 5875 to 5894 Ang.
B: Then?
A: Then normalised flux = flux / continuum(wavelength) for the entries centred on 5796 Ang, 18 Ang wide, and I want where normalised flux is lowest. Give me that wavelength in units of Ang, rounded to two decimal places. 5793.22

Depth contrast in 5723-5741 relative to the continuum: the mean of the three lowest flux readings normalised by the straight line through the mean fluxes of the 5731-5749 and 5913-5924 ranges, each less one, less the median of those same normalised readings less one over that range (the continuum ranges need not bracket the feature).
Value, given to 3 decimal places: -0.027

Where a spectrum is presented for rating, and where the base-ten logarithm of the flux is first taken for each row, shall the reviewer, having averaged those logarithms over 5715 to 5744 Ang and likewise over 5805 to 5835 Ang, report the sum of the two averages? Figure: 2.36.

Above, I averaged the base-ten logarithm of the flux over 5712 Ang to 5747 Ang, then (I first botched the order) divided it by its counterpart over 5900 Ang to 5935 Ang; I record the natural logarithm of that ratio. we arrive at -0.007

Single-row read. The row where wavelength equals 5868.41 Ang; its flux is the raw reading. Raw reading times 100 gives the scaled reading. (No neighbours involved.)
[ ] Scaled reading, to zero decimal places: 1450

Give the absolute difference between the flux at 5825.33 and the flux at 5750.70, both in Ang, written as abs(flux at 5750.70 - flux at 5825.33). 1.30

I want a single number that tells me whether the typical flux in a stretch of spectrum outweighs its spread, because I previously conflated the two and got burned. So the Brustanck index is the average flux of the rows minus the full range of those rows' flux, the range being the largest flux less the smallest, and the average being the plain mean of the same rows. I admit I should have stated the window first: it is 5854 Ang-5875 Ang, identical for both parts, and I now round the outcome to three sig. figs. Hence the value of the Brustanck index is 12.4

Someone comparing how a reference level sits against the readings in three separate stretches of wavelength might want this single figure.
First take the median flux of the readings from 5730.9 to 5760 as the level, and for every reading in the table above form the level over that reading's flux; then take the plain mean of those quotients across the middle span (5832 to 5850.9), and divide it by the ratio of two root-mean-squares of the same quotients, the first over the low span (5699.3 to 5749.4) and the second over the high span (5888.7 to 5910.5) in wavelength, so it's 1.12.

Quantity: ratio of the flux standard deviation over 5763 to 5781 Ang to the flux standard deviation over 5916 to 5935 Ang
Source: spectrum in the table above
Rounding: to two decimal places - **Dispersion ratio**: 0.94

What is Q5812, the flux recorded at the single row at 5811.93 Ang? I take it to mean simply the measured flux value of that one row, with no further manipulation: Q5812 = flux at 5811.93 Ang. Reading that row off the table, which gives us 15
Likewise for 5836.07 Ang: 14.8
